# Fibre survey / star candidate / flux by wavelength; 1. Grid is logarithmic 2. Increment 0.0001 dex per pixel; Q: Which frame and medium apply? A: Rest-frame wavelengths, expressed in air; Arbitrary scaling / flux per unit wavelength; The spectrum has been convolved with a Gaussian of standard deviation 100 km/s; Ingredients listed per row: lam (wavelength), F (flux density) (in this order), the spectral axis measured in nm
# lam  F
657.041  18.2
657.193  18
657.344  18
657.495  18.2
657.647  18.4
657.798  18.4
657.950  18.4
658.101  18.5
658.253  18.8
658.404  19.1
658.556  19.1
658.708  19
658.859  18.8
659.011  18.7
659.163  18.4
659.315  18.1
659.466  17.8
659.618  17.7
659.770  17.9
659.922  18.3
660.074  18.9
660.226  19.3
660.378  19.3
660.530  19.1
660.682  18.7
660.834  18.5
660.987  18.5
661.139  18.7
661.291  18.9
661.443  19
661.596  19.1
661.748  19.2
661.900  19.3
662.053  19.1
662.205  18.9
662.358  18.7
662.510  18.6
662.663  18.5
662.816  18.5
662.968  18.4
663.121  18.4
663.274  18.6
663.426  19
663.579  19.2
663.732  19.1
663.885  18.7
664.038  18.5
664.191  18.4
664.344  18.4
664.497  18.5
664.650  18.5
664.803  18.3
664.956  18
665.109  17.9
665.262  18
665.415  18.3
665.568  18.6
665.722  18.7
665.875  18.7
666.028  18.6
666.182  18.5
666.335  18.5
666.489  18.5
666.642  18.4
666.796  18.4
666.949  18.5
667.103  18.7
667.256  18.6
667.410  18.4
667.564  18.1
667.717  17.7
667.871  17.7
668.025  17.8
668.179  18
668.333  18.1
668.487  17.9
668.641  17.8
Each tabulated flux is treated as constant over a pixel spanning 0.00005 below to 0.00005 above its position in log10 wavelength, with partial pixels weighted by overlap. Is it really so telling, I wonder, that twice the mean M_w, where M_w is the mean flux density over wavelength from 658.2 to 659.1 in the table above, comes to 37.8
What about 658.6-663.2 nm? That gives 37.4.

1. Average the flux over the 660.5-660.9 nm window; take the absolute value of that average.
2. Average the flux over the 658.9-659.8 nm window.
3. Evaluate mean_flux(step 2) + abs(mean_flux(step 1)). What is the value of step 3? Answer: 36.9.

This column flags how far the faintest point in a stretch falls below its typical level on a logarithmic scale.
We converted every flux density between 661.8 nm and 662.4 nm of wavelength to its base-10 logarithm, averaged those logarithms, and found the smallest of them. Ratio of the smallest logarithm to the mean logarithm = 0.995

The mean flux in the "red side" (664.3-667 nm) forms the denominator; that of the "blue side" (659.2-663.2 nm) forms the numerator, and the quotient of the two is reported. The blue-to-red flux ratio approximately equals 1.01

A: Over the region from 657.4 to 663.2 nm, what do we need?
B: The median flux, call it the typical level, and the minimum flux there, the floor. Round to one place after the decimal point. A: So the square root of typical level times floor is 18.2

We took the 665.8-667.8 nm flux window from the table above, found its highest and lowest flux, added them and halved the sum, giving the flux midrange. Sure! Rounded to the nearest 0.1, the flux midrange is 18.2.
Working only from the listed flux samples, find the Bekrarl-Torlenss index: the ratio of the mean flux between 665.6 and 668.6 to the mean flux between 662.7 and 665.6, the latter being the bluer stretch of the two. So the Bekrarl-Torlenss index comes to 0.990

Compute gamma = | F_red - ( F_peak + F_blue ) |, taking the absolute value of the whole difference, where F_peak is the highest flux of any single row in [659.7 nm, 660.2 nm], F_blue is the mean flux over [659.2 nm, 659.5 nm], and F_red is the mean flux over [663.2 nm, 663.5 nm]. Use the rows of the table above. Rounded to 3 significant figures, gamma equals 18.1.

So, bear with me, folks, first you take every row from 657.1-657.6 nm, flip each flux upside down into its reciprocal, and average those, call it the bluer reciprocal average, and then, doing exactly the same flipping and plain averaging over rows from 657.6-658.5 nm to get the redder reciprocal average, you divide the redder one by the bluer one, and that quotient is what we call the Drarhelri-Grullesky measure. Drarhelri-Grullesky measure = 0.97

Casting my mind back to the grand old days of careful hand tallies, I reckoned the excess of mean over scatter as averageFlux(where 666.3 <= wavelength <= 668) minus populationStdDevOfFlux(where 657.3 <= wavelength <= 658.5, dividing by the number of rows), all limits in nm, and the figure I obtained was 18.0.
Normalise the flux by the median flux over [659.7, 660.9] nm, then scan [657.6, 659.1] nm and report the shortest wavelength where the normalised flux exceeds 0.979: 658.101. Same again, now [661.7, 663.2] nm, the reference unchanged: 661.748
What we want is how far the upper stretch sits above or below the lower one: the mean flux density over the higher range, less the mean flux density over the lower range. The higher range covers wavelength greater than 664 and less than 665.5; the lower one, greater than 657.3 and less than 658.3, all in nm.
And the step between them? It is -0.1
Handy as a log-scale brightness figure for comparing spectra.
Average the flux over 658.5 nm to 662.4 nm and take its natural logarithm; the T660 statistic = 2.93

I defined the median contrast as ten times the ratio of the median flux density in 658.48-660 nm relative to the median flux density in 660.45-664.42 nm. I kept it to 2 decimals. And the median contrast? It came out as 9.81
